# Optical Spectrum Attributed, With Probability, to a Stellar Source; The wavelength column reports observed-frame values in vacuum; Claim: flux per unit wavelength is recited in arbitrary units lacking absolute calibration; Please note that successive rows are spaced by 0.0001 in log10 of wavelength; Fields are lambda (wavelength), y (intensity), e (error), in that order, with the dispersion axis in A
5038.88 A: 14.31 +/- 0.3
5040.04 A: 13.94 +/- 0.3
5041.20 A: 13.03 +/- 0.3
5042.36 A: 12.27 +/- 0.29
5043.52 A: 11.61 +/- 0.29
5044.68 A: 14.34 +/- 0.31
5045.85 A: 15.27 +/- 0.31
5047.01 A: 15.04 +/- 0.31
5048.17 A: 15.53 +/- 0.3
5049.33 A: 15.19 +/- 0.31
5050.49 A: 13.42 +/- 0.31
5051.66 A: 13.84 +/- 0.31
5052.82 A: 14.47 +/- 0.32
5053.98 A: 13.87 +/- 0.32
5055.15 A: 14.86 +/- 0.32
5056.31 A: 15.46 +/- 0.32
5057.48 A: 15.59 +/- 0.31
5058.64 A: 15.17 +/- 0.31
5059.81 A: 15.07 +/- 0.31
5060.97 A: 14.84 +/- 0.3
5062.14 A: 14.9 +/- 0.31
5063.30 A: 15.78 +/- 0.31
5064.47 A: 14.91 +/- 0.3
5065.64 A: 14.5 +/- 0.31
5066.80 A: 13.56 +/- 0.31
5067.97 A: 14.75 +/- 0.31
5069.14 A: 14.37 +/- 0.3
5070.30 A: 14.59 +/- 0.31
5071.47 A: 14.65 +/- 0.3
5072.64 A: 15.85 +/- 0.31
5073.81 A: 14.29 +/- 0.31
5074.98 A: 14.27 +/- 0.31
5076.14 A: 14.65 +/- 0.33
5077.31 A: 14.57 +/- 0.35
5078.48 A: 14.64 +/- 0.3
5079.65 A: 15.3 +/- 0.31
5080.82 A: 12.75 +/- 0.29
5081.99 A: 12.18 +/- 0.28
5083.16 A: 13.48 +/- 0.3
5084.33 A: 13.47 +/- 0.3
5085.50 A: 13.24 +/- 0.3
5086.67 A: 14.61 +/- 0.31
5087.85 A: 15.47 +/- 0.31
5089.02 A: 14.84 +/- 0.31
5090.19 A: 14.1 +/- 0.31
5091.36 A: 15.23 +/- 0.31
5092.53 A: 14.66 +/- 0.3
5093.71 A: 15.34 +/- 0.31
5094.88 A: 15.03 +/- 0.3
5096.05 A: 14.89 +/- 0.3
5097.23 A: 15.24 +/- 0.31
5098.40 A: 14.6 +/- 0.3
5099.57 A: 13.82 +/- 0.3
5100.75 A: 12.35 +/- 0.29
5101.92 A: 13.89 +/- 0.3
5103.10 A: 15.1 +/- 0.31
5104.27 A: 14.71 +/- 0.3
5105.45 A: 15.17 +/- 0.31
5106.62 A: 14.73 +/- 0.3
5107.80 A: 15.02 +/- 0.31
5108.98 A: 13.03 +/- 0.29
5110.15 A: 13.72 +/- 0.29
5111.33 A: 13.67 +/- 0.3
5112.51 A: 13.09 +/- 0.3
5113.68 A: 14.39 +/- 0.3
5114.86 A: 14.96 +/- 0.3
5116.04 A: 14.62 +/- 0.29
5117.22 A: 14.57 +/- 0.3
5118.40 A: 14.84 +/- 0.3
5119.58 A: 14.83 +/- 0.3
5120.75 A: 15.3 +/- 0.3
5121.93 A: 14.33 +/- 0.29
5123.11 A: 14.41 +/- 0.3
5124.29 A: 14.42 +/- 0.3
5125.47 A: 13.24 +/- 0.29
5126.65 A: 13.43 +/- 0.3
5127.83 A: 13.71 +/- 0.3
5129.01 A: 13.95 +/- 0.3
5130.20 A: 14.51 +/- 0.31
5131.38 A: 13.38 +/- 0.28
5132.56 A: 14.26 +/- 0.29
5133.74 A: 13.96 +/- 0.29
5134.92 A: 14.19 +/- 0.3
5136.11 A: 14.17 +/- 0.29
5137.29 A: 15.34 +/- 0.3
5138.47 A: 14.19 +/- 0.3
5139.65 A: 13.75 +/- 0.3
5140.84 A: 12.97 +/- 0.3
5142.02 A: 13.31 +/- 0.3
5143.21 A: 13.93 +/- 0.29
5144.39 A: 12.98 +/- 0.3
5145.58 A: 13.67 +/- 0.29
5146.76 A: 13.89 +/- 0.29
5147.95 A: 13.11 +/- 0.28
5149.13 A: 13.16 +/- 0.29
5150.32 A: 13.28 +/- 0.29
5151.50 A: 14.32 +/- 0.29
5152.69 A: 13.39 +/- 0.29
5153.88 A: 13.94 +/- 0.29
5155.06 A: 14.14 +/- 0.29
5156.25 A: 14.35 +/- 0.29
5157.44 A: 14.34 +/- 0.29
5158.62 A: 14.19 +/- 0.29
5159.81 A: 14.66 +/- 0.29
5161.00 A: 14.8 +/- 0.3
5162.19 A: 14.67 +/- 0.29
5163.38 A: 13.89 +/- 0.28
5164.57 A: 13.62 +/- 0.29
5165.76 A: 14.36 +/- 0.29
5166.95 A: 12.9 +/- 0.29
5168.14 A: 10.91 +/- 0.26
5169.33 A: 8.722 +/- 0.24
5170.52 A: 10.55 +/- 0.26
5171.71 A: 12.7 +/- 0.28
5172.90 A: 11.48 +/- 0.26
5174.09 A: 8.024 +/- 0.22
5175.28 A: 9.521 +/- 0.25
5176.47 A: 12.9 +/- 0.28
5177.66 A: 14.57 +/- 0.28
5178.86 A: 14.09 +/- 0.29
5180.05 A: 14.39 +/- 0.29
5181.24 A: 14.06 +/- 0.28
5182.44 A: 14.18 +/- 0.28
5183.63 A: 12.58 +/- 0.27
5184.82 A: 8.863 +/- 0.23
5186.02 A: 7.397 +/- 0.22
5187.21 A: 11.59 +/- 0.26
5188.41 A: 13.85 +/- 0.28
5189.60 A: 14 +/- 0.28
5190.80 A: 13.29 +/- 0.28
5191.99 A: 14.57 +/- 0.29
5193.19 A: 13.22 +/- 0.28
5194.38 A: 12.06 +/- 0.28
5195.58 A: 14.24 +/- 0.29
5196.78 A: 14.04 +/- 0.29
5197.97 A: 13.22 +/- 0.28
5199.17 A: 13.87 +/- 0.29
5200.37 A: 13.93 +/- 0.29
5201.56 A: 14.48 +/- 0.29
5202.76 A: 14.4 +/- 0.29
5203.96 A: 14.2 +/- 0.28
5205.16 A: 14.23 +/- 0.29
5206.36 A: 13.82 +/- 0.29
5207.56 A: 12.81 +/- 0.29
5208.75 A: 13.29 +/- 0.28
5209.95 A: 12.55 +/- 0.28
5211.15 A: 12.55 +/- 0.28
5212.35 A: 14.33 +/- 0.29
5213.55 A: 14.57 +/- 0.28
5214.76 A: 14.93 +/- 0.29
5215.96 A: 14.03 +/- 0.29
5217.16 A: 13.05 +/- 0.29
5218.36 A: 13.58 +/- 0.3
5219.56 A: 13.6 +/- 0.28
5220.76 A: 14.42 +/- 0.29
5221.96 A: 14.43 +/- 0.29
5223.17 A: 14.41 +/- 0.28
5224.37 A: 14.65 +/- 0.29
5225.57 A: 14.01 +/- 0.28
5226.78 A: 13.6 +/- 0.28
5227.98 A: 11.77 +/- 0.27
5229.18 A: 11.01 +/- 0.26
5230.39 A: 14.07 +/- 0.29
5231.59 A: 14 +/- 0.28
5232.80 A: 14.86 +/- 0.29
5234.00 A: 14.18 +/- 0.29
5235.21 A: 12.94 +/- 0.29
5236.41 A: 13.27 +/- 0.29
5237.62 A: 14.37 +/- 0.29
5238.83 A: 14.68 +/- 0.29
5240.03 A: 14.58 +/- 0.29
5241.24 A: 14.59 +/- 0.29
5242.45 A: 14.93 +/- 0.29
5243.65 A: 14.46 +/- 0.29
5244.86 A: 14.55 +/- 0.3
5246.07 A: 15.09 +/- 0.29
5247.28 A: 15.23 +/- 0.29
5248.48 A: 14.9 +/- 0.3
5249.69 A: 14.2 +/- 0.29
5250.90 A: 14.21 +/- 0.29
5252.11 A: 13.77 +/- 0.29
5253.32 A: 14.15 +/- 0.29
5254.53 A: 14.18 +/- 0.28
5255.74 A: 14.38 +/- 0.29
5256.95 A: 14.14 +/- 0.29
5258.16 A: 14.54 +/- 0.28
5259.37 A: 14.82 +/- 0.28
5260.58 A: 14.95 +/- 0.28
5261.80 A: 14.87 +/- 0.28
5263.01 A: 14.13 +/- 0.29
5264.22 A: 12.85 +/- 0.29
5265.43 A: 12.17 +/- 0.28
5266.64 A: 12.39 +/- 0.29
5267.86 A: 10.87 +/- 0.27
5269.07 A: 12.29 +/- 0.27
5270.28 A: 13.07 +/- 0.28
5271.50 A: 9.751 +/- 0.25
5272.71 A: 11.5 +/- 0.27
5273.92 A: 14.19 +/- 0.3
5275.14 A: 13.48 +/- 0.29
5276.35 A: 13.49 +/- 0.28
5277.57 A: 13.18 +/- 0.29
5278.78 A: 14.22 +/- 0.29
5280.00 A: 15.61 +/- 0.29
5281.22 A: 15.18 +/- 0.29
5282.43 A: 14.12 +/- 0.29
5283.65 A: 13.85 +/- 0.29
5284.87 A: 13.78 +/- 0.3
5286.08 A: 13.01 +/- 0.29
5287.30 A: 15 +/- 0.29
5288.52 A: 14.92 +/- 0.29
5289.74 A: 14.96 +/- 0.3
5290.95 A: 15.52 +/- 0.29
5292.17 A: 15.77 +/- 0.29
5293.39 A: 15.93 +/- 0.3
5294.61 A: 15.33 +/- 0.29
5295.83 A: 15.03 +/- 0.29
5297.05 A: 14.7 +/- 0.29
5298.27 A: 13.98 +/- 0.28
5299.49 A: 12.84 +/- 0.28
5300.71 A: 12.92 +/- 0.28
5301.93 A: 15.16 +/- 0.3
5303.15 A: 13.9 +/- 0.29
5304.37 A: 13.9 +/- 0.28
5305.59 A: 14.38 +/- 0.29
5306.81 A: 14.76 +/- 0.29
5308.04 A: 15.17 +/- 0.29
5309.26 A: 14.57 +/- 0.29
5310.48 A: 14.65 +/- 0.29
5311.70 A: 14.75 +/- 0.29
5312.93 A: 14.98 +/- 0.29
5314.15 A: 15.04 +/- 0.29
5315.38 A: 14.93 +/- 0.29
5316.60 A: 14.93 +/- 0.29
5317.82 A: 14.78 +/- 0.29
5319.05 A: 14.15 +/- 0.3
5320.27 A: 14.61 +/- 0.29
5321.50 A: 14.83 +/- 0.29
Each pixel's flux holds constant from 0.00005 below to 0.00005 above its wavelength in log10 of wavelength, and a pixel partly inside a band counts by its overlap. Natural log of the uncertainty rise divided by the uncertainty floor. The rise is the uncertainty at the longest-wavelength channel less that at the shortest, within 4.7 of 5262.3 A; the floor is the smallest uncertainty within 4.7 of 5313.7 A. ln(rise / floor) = -3.37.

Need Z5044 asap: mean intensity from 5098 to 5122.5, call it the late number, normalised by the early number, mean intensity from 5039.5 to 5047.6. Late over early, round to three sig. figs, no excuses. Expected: 1.05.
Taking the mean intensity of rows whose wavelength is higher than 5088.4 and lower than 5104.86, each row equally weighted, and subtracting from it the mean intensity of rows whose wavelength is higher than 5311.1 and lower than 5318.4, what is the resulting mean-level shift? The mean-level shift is -0.34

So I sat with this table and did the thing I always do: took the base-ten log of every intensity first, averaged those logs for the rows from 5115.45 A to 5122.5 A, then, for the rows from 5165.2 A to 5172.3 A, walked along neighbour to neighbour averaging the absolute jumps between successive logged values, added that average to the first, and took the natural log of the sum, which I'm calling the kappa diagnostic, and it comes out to 0.22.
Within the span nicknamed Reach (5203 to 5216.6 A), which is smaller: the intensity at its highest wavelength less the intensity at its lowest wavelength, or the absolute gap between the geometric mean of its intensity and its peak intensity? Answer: -0.2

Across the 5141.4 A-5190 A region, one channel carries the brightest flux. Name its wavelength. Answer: 5161.00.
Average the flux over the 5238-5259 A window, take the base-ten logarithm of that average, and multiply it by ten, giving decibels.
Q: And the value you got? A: 11.6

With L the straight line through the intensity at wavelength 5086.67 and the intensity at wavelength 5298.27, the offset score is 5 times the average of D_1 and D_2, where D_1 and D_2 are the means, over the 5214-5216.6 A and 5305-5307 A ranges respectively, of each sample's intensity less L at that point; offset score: 2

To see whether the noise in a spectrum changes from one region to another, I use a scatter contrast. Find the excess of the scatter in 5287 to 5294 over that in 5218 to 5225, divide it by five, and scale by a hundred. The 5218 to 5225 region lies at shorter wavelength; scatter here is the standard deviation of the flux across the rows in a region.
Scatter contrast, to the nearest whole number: 0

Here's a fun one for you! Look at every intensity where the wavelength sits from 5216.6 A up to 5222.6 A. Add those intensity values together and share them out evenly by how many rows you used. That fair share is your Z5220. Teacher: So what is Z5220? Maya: 13.8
